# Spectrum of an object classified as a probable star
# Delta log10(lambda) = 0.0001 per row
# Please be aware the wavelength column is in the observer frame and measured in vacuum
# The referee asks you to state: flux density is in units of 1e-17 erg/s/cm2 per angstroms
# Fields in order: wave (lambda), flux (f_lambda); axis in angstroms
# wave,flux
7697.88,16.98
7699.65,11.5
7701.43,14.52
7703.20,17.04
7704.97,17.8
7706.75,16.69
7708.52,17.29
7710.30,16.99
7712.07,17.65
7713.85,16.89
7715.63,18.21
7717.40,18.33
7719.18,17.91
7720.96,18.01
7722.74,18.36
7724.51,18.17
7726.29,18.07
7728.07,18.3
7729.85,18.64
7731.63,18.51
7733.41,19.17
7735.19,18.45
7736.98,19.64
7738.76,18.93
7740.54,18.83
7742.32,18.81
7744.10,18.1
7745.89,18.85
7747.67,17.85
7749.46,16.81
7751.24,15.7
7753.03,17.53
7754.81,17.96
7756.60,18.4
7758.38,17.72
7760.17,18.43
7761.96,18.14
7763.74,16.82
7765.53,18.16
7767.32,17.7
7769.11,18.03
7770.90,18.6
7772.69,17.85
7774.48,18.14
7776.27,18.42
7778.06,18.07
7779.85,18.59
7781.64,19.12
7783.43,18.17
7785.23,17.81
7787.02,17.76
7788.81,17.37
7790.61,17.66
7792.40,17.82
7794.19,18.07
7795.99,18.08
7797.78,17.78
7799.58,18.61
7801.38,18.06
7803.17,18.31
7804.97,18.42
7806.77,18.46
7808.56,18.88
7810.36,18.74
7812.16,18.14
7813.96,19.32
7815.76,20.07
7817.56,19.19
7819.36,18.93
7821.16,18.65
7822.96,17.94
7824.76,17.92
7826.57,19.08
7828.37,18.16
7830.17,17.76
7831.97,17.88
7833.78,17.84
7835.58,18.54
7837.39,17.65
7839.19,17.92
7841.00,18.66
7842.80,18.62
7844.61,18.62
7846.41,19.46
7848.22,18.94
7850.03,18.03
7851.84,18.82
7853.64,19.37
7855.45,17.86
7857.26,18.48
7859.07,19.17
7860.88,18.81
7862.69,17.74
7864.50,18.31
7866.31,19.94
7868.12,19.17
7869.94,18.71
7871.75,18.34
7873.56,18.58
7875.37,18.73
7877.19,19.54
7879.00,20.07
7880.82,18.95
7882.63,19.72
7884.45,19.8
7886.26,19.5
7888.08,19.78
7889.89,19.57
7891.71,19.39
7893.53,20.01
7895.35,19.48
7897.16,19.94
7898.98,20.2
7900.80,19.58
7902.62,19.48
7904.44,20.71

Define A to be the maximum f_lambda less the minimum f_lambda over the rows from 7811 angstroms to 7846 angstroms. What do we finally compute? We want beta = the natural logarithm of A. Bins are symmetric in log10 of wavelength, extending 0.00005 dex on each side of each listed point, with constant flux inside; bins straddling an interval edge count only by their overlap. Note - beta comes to 0.88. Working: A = 2.42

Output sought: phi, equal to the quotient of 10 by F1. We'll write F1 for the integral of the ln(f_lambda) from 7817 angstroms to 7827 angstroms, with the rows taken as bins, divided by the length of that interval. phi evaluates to 3.42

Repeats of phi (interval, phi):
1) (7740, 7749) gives 3.44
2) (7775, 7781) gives 3.43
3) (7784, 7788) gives 3.47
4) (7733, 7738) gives 3.40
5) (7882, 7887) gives 3.36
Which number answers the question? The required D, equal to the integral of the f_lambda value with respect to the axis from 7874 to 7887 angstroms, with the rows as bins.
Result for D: 253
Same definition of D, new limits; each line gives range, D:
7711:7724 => 233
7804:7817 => 245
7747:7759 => 209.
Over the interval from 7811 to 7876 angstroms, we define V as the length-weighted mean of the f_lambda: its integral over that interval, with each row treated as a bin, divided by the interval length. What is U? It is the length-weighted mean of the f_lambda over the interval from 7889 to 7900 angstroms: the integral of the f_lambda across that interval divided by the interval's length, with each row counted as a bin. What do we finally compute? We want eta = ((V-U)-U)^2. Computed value 438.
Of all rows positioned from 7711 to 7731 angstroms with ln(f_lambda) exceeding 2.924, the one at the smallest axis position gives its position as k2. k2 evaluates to 7729.85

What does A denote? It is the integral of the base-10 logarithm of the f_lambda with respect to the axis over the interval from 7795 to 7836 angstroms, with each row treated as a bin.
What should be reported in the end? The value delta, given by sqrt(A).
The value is 7.20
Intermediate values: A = 51.9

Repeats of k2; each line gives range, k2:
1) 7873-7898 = 7875.37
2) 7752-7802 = 7781.64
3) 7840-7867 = 7841.00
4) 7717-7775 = 7729.85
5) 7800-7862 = 7808.56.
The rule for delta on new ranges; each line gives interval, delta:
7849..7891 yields 7.33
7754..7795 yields 7.18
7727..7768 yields 7.18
